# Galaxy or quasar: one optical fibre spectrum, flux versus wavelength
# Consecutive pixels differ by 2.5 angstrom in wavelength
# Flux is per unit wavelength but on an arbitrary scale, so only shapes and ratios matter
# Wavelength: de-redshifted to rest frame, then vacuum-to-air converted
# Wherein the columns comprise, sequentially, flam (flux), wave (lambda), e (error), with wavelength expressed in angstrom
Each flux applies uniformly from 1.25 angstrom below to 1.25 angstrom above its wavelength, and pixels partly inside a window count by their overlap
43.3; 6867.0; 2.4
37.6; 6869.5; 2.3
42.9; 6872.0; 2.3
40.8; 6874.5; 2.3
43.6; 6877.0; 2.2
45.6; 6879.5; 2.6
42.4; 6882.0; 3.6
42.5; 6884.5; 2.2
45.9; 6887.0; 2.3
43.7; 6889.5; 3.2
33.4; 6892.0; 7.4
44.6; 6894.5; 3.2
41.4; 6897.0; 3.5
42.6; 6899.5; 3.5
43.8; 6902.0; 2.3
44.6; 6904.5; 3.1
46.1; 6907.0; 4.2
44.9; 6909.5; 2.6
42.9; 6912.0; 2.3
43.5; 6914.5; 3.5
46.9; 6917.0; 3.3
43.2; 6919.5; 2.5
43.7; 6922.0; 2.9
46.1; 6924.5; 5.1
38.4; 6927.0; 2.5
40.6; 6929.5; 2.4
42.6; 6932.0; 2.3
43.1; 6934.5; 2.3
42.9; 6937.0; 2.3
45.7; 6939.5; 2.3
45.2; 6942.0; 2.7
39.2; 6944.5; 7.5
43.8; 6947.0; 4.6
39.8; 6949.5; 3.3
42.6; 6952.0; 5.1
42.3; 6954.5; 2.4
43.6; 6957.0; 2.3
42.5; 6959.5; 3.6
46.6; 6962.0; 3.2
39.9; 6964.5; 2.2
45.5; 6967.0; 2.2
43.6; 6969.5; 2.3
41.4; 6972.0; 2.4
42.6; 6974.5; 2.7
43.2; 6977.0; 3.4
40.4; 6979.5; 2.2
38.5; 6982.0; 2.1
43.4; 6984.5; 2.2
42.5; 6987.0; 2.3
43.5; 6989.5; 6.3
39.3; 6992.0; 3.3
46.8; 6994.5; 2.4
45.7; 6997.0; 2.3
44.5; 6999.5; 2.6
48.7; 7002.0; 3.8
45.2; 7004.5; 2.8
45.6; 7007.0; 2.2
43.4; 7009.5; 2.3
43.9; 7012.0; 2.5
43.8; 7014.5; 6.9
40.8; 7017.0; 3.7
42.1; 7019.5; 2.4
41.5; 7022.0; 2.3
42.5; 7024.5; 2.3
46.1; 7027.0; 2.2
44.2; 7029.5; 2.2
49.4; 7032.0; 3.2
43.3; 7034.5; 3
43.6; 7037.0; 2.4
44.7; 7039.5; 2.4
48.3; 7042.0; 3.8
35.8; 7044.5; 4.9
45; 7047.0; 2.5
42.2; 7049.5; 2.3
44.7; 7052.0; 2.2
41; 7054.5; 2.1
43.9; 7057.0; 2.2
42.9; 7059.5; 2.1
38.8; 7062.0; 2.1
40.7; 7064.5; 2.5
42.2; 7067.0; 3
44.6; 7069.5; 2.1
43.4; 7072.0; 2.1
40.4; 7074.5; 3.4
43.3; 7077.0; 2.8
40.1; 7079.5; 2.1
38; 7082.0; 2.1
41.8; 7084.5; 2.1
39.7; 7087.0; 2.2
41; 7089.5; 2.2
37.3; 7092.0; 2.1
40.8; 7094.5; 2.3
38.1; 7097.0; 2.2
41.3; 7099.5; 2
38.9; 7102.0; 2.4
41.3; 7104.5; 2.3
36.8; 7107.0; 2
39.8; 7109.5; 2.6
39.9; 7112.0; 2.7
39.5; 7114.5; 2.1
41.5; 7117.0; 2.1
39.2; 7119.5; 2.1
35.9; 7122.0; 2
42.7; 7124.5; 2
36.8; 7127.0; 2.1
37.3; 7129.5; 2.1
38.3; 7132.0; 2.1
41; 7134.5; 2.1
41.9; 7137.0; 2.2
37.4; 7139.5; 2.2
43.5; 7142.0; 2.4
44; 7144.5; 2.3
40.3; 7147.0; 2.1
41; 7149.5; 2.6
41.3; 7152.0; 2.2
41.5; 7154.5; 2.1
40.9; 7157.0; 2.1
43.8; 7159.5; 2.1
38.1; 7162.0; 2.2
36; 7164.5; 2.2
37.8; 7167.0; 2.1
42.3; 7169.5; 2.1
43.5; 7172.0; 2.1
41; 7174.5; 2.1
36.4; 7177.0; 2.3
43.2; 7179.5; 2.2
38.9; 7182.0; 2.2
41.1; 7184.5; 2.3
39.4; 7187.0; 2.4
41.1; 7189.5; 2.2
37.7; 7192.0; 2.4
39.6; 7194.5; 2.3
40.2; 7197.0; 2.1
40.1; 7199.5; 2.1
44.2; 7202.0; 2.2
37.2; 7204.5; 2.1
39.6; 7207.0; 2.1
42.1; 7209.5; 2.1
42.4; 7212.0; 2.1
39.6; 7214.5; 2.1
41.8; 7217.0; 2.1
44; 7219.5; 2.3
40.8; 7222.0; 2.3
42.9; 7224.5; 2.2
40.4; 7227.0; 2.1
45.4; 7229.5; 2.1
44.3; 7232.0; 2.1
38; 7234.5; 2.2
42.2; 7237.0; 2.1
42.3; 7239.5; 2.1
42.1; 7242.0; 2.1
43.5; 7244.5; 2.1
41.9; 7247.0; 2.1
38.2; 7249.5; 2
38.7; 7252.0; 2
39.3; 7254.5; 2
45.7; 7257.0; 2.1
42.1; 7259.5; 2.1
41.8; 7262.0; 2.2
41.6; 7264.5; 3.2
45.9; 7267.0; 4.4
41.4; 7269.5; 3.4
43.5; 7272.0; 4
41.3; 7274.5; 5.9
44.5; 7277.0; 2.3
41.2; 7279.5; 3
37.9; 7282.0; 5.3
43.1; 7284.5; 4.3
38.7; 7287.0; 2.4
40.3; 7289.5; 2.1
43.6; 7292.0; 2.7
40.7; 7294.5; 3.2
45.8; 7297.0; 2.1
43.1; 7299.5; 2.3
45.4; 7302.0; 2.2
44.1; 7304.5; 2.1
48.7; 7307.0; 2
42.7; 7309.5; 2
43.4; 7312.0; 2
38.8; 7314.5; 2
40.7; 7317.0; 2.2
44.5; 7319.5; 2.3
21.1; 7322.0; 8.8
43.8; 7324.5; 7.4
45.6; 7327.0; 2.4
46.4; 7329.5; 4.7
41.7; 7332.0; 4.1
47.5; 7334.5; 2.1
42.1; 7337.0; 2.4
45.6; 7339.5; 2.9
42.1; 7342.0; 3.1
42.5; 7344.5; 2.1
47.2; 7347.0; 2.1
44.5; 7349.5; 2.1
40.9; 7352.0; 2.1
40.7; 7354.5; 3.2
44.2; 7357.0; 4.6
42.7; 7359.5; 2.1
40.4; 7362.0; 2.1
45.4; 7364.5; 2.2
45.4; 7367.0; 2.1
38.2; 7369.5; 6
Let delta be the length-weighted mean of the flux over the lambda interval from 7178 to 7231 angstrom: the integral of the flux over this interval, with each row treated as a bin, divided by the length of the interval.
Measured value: 41.0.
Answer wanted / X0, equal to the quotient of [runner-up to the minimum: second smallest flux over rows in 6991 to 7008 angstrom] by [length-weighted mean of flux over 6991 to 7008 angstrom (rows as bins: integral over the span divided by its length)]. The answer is 0.98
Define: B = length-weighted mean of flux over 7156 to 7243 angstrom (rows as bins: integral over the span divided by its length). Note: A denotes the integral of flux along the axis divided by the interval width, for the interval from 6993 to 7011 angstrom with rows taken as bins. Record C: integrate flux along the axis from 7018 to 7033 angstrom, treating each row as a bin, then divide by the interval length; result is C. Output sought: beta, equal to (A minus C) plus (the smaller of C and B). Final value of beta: 42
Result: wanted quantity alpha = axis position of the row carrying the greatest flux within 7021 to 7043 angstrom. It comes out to 7032.0 angstrom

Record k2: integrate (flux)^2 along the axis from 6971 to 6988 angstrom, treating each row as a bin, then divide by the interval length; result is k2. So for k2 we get 1742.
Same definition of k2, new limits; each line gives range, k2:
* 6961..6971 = 1922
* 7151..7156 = 1712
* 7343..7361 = 1870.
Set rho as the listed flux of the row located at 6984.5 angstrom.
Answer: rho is 43.4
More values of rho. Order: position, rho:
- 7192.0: 37.7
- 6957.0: 43.6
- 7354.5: 40.7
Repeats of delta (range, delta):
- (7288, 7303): 43.0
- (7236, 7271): 41.9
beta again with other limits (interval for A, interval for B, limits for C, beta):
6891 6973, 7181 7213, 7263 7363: 41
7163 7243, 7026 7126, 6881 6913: 39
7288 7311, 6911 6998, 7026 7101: 44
